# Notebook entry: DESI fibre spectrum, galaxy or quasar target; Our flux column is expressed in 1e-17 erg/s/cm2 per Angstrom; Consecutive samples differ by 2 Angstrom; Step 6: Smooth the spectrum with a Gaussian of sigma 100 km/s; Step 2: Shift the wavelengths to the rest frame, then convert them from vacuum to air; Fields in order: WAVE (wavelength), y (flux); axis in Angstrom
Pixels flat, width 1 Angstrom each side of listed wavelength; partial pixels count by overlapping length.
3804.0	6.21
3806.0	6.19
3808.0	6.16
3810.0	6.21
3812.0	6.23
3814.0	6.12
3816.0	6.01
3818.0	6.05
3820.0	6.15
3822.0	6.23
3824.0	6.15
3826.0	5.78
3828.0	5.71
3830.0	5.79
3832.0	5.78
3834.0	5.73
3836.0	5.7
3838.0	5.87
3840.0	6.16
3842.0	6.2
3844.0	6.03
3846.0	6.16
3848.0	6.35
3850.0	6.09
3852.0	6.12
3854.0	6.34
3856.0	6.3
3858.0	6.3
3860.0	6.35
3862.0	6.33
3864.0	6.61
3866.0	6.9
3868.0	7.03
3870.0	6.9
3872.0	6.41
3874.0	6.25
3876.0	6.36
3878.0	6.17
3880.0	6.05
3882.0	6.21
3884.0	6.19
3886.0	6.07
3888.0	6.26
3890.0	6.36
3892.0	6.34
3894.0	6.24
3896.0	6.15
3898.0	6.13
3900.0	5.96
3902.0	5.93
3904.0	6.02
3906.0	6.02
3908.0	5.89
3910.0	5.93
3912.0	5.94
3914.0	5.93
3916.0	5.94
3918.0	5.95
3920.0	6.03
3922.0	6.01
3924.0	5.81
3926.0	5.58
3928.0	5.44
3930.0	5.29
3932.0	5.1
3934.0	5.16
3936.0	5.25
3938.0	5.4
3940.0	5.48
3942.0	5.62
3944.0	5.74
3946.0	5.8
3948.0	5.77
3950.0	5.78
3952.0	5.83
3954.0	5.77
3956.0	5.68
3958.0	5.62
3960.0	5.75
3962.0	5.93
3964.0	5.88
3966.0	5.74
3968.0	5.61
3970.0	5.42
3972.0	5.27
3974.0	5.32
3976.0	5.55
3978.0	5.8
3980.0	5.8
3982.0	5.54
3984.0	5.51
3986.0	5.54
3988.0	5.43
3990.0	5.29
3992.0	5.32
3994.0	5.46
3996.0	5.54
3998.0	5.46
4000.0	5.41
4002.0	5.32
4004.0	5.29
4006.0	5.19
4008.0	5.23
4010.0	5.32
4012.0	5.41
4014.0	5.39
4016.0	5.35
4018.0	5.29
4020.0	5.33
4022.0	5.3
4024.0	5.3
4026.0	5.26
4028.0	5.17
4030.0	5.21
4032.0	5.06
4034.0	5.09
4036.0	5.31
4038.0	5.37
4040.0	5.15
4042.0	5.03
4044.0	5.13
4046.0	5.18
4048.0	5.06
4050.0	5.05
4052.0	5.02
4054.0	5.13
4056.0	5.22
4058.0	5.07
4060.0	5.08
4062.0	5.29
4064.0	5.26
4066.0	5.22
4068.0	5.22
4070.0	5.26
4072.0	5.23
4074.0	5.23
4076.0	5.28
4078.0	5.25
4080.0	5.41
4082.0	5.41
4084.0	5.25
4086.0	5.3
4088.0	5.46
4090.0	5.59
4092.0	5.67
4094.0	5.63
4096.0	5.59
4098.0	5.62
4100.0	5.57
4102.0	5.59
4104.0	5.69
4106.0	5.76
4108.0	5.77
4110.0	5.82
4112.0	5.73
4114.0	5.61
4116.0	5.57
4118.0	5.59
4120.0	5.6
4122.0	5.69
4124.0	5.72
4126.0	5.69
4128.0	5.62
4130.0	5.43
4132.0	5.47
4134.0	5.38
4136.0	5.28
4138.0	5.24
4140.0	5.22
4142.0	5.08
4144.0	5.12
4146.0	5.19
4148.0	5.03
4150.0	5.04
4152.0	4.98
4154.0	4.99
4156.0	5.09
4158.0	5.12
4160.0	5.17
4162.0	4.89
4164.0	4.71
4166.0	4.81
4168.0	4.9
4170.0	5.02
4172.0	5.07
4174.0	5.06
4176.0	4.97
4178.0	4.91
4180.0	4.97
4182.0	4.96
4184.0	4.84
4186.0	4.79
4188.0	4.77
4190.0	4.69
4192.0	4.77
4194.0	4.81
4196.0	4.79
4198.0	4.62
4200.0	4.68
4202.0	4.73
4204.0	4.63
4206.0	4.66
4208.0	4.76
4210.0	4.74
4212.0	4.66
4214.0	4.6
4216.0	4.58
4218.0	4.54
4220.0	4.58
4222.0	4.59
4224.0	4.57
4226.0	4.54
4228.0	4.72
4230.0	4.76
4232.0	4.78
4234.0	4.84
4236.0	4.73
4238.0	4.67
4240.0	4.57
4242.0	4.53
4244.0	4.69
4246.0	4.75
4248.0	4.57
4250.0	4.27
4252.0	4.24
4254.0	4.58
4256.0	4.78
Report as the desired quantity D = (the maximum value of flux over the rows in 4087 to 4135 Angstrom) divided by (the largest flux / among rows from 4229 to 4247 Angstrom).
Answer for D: 1.20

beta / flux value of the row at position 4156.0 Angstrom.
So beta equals 5.09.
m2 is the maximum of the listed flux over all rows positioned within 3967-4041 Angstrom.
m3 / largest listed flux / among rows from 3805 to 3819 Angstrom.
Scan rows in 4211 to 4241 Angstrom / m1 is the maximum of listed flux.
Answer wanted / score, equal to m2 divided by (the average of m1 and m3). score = 1.05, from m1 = 4.84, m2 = 5.8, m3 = 6.23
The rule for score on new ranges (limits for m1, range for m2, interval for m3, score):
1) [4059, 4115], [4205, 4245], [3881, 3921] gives 0.79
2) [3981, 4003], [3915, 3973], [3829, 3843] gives 1.03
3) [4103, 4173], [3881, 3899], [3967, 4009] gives 1.09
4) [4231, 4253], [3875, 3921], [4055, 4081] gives 1.24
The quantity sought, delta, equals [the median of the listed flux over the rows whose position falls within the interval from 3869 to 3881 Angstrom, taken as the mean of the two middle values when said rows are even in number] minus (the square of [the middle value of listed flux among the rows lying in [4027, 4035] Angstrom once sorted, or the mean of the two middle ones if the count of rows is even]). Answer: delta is -20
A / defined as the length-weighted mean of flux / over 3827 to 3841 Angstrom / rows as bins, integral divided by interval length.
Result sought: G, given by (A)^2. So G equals 33.9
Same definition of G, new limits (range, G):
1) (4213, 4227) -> 20.9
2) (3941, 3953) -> 33.1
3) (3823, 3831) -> 34.3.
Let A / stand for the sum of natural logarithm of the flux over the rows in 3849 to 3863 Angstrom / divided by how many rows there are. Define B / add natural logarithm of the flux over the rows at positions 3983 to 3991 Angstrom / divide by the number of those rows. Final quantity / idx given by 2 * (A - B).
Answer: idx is 0.28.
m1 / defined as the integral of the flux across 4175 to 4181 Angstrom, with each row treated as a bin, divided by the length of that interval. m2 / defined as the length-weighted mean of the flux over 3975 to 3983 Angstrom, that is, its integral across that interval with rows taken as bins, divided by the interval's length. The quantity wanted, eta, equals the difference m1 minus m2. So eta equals -0.7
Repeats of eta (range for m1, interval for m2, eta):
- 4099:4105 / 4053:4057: 0.4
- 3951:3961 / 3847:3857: -0.5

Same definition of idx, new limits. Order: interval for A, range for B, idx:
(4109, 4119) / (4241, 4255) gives 0.45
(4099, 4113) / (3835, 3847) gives -0.11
